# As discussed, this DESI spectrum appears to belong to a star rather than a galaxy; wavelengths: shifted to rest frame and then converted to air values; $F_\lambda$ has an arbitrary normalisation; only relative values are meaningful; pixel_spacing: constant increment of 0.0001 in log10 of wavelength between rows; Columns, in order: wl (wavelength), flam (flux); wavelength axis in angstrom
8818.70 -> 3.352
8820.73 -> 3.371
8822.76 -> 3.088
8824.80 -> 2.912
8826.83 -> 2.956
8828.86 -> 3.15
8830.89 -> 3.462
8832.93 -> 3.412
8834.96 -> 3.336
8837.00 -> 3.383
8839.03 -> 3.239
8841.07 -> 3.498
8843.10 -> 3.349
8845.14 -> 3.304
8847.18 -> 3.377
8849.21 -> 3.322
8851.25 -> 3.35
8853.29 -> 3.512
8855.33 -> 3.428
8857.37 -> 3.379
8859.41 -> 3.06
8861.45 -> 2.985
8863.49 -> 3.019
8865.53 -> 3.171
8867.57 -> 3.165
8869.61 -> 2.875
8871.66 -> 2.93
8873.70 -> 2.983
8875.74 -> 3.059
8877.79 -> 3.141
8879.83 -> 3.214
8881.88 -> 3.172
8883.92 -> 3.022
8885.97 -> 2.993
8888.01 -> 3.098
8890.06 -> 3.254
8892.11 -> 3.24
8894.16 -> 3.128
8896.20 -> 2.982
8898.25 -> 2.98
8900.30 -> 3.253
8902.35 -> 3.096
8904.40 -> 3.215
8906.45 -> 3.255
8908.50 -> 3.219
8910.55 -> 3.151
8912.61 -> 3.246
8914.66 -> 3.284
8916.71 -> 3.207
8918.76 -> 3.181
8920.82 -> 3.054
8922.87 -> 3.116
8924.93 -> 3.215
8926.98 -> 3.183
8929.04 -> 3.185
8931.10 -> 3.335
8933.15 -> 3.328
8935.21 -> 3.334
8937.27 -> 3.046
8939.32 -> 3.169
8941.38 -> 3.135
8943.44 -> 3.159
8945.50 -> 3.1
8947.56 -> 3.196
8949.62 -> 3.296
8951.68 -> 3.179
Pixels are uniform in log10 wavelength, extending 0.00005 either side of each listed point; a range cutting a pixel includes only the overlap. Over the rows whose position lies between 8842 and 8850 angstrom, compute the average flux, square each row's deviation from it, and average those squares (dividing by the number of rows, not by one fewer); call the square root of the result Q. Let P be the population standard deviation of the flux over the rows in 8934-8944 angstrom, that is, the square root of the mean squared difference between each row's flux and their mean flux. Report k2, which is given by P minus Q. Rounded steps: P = 0.09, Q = 0.028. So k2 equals 0.07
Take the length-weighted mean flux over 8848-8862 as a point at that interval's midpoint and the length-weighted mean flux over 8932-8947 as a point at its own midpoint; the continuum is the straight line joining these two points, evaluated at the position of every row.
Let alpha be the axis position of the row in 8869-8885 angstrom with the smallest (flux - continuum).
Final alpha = 8869.61 angstrom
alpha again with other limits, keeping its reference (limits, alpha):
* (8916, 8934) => 8920.82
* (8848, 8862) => 8861.45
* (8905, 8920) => 8910.55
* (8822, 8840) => 8824.80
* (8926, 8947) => 8937.27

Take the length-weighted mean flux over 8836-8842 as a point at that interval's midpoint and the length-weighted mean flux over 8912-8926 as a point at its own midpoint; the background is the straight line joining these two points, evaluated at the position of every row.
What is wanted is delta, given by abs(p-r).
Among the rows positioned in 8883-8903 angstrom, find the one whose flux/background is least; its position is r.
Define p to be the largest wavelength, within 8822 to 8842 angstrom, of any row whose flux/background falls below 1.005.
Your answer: 46.9 angstrom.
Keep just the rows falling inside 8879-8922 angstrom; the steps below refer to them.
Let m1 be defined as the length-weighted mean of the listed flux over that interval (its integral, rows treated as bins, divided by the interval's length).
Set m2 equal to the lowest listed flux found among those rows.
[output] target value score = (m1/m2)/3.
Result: 0.353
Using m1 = 3.15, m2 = 2.98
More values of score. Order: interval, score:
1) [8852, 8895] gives 0.364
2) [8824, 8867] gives 0.374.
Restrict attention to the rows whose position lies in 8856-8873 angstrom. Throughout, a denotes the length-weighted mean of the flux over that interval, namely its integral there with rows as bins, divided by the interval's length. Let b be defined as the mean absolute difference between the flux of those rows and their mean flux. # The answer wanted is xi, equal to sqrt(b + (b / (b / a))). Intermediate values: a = 3.08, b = 0.124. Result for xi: 1.79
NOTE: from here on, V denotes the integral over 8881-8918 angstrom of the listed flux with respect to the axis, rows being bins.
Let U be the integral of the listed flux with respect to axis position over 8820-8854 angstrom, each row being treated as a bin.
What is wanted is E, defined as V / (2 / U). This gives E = 6537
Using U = 112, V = 117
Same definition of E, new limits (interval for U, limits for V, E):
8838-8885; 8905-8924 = 4555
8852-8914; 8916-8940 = 7474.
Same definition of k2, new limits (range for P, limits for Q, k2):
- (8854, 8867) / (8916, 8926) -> 0.11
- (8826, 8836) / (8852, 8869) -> 0.00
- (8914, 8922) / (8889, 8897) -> -0.03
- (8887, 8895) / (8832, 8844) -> -0.01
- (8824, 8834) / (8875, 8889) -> 0.15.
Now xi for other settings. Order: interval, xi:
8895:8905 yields 1.79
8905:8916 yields 1.81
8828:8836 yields 1.85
